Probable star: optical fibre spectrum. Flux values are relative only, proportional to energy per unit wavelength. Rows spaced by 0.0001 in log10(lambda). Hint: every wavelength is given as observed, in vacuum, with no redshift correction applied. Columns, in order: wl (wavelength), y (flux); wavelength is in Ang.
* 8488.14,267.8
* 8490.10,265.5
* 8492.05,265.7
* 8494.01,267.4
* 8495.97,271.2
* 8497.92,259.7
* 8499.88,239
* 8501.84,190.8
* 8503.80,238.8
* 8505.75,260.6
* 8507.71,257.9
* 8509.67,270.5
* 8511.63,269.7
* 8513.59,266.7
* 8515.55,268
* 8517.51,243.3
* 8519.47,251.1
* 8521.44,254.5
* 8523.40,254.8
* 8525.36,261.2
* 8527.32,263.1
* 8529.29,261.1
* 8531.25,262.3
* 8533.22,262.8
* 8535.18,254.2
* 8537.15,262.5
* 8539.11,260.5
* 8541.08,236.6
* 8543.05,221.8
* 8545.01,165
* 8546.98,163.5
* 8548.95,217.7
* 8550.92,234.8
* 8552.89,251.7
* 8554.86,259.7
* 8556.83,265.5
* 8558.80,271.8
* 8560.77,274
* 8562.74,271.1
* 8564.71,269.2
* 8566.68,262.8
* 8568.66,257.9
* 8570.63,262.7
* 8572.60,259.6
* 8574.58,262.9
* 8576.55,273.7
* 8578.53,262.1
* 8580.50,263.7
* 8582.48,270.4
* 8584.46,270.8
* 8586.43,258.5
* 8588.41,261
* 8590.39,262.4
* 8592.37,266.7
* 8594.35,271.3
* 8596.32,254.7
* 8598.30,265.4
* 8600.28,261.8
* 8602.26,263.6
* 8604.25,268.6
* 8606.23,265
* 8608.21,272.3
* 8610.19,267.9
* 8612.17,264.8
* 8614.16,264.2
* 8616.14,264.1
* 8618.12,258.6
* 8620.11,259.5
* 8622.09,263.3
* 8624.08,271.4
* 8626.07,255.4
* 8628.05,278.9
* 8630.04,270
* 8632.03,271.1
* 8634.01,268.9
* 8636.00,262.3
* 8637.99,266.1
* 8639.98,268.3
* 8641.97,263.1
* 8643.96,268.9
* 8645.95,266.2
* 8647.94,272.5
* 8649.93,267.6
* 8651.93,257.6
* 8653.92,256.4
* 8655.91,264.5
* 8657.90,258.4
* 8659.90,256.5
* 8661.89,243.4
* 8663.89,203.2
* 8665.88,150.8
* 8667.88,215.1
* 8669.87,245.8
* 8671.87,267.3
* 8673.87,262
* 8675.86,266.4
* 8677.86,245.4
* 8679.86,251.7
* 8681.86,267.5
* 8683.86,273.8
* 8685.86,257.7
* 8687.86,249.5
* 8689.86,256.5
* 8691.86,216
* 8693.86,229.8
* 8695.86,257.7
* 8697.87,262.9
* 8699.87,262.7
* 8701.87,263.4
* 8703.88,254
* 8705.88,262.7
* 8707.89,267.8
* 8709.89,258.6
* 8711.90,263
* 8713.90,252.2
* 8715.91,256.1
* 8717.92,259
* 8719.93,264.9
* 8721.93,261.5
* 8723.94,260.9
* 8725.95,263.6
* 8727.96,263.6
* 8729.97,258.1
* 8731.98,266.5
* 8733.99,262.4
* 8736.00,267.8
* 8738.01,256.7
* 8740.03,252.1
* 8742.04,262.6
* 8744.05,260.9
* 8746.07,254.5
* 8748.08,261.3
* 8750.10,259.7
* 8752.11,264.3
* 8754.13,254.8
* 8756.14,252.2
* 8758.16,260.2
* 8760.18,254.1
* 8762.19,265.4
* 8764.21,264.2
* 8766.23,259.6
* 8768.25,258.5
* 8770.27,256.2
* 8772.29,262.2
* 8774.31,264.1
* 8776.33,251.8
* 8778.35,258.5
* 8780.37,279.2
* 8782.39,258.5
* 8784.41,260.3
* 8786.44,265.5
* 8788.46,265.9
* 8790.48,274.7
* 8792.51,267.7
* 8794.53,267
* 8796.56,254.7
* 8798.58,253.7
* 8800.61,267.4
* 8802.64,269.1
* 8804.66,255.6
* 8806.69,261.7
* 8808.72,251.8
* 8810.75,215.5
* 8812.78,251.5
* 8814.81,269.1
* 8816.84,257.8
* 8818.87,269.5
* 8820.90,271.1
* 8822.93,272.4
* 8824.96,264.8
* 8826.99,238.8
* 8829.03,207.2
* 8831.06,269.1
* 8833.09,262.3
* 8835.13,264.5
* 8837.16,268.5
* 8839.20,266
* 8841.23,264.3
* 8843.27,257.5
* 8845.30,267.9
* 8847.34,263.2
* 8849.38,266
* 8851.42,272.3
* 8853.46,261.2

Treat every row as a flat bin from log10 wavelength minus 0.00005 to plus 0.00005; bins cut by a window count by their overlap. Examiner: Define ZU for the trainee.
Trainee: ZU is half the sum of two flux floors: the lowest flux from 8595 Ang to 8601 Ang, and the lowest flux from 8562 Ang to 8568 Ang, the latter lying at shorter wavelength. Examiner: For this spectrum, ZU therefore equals 259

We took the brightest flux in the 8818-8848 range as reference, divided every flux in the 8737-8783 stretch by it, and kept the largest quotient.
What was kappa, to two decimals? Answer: 1.02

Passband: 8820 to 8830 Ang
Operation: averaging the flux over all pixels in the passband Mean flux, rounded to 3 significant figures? 251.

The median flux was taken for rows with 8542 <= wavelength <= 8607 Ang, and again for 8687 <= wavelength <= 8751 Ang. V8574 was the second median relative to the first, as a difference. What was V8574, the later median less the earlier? -1.9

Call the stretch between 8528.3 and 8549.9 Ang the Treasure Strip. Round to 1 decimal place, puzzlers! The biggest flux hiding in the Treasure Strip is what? 262.8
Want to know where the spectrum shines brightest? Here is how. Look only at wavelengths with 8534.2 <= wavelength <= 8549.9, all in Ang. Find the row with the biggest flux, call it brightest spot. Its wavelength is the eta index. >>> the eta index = 8537.15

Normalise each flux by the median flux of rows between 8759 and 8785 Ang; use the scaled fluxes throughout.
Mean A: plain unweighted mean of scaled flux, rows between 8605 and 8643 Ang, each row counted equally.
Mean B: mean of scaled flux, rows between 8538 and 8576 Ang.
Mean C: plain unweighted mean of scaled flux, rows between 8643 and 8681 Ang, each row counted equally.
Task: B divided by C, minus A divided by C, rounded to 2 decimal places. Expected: -0.08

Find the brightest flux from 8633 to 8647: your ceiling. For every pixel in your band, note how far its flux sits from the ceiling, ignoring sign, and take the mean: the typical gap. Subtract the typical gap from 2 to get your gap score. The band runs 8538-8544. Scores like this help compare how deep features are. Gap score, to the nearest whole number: -27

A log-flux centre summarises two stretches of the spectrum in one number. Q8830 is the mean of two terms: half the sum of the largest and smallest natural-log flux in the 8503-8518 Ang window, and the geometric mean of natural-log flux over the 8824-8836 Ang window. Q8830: 5.53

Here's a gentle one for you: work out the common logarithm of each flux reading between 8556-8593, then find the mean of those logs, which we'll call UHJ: 2.42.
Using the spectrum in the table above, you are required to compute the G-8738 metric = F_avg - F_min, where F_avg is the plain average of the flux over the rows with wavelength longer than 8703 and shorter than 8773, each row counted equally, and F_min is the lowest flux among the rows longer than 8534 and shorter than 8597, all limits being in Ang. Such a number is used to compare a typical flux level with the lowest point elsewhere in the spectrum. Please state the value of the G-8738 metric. 97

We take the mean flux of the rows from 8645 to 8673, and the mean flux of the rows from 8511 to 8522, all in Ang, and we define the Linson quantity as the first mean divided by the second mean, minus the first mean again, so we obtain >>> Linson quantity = -243.7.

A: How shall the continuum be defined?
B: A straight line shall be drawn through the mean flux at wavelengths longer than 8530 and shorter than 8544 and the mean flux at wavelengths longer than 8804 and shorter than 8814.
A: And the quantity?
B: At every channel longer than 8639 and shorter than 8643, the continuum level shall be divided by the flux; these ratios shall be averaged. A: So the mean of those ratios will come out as 0.941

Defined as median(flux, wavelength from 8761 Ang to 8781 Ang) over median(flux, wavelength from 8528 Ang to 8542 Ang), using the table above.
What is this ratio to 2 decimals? 1.00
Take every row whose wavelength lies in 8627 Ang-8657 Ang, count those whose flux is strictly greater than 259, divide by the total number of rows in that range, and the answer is 0.87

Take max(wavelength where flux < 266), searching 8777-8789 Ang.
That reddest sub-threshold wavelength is 8788.46 Ang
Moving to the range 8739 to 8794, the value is 8788.46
